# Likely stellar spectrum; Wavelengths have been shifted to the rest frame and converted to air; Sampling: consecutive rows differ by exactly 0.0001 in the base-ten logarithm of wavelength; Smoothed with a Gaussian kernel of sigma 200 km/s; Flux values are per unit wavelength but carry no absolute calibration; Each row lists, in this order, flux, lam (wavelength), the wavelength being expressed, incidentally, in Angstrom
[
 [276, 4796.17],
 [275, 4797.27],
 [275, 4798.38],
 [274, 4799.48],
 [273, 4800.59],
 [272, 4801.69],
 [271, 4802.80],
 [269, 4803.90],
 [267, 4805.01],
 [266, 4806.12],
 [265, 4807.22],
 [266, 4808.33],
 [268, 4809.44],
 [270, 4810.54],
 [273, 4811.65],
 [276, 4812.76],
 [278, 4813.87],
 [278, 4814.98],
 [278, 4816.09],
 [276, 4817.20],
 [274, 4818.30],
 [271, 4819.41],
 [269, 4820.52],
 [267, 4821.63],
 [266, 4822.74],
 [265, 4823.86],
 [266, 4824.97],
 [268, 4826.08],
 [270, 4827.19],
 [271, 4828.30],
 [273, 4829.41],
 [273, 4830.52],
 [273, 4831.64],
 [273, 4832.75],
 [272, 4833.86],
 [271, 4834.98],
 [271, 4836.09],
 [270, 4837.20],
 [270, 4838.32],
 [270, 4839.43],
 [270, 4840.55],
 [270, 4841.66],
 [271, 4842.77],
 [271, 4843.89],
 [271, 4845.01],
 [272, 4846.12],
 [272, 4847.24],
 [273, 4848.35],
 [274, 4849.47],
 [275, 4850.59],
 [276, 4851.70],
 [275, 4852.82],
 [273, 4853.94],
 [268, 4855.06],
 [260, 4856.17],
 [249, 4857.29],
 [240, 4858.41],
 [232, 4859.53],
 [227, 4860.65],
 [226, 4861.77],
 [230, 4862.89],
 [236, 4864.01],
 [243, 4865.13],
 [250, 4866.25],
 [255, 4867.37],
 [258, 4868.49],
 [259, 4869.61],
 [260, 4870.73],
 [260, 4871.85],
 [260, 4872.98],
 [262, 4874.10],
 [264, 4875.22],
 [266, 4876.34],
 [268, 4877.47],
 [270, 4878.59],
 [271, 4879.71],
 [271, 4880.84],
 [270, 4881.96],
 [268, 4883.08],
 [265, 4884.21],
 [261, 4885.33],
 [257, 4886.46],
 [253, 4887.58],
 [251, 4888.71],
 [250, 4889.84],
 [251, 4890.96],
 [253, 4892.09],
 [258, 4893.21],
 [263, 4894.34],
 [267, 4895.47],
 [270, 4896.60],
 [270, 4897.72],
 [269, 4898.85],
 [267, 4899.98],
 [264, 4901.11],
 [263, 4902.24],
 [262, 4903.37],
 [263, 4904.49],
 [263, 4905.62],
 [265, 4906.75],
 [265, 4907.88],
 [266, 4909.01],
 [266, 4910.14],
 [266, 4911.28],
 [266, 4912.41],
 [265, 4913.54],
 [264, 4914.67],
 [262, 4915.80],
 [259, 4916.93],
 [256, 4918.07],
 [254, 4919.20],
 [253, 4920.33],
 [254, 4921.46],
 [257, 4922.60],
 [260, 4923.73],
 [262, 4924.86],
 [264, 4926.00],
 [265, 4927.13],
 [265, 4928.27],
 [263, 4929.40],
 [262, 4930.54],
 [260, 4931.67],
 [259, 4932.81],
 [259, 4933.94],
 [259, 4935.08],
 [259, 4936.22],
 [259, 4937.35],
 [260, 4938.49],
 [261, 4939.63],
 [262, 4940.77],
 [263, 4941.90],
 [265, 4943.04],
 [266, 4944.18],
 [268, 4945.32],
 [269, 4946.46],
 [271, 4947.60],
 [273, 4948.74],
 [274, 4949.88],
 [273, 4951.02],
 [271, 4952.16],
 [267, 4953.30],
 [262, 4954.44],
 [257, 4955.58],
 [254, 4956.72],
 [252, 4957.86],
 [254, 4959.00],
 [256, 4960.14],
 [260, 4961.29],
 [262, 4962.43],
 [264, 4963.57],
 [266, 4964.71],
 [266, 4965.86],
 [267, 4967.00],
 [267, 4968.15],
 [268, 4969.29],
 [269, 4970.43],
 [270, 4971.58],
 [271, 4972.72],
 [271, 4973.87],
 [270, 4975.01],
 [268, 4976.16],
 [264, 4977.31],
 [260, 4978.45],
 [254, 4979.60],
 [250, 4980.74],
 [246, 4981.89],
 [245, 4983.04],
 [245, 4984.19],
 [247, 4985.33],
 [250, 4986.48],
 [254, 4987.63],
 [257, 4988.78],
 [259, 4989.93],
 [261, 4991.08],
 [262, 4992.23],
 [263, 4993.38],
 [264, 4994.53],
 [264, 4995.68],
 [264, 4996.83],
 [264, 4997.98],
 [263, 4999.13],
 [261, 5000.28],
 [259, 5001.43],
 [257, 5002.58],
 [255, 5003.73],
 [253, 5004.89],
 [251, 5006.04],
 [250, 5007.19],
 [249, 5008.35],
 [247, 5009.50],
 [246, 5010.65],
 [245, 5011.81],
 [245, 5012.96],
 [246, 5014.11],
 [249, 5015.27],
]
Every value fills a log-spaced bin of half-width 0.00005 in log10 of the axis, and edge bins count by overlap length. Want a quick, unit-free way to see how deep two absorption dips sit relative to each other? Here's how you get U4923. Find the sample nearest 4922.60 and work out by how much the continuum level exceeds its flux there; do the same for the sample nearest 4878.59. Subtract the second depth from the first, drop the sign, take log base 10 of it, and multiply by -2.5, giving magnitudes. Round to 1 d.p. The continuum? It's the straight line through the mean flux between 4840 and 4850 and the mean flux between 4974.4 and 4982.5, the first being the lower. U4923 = -2.4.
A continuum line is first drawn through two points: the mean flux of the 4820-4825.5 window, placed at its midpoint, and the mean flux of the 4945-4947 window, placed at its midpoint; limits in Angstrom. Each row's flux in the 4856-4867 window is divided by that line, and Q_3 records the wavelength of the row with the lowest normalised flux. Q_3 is 4861.77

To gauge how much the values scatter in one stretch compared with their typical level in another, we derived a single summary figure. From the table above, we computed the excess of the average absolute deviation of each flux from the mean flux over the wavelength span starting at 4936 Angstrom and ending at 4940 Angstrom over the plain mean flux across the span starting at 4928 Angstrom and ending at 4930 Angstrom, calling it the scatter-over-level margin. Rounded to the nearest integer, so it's -263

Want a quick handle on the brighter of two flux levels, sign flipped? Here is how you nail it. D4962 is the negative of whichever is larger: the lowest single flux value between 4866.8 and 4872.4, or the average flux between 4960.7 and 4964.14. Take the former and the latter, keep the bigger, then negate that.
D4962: -262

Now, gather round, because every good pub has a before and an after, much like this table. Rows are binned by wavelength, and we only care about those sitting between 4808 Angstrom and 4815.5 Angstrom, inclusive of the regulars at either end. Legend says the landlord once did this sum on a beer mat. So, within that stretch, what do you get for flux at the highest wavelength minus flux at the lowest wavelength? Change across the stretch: 12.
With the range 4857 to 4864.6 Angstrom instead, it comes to -13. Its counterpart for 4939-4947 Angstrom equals 8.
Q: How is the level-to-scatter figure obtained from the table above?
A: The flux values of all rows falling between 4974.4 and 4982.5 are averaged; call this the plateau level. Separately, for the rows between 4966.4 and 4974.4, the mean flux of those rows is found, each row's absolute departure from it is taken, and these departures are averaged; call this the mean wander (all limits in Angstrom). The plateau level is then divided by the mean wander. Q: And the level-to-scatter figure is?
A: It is 181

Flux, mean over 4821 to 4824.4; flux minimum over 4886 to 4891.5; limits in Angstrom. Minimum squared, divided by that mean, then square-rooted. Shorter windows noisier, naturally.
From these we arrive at 15.3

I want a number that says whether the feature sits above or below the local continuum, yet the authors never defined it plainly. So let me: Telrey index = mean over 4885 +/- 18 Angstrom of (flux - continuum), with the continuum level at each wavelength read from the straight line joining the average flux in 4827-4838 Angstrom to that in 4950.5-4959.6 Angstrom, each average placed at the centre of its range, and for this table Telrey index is -4.9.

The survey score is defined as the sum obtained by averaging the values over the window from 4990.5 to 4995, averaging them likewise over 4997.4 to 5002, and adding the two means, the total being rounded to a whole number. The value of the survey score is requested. 524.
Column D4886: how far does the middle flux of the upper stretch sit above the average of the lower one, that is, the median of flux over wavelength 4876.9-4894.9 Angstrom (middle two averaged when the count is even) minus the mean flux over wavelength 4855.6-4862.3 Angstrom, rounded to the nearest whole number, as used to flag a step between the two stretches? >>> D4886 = 23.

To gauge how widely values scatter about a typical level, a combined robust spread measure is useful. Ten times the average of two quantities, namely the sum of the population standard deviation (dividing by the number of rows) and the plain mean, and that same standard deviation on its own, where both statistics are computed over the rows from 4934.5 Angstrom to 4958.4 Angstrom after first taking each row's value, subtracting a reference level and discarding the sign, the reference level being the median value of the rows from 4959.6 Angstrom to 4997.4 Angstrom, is 61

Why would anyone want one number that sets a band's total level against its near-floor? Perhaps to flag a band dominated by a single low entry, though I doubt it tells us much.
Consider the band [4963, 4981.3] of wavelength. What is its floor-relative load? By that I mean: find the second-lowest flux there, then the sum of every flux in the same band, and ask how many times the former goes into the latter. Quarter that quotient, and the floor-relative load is 4.18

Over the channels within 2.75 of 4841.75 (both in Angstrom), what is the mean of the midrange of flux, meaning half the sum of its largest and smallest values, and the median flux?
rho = 270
